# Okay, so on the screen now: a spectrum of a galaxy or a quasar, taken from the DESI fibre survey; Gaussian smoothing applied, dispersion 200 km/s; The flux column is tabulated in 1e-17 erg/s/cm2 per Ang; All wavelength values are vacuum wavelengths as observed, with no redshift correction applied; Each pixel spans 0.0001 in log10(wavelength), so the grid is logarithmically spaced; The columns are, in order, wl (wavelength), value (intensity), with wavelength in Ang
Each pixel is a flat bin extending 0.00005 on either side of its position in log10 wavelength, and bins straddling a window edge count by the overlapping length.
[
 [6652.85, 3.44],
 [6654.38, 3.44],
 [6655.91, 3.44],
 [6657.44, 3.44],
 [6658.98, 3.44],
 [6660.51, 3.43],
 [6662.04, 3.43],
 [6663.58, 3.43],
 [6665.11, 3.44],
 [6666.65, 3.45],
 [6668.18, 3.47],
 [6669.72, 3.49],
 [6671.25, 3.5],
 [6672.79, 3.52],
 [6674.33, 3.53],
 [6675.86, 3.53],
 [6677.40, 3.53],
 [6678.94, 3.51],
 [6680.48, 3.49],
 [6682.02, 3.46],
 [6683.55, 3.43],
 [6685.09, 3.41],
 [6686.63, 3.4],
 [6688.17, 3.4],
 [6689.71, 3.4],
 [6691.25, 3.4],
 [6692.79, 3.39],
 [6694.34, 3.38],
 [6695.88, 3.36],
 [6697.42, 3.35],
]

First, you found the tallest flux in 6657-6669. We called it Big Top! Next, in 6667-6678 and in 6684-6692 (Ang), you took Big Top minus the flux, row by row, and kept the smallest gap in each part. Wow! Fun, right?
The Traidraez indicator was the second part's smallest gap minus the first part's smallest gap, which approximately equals 0.12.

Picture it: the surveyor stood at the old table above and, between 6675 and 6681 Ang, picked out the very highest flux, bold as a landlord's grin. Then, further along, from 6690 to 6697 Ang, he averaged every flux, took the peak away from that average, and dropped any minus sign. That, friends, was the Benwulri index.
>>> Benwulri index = 0.15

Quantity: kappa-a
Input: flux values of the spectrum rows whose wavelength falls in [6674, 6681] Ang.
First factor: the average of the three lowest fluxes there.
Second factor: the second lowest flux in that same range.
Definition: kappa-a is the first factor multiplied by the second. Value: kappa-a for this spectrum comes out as 12.3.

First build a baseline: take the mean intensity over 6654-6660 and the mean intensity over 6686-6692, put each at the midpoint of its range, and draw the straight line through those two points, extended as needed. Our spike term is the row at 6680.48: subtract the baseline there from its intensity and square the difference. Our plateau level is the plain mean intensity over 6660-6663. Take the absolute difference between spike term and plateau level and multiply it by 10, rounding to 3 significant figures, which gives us 34.2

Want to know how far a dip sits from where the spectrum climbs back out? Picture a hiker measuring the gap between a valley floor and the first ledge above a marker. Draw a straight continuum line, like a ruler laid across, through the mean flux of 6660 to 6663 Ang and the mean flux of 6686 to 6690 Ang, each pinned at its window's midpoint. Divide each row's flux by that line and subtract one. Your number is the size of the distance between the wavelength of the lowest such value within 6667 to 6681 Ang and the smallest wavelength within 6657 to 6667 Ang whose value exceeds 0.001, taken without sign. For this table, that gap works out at 10.7 Ang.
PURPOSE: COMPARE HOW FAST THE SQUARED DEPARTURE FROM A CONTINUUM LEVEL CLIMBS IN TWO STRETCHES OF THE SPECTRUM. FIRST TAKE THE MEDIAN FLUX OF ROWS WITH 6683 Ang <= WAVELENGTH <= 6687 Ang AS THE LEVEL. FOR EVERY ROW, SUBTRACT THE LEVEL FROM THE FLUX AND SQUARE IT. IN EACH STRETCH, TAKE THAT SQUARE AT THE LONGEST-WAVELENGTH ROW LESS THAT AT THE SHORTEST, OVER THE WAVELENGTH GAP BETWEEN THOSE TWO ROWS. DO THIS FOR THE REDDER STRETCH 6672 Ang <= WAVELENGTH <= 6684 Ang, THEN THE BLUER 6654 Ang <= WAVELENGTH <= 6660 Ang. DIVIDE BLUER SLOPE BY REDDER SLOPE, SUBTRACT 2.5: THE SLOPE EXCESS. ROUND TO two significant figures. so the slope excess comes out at -2.5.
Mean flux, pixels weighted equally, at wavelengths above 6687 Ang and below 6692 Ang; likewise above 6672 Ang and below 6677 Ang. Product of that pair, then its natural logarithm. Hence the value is 2.48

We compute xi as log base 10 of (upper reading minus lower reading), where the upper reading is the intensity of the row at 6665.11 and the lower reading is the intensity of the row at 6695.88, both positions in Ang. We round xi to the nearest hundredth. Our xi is -1.10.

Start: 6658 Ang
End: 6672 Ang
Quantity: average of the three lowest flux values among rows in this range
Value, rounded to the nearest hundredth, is 3.43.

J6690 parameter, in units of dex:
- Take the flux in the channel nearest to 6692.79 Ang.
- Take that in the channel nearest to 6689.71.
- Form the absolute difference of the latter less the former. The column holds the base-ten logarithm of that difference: -2.00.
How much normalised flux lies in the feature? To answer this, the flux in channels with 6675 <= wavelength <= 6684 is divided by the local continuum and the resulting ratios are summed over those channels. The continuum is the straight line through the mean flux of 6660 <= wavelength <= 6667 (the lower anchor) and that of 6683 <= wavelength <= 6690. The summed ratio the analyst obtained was 6.13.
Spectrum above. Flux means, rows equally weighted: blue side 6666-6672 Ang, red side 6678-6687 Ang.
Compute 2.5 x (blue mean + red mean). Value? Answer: 17.3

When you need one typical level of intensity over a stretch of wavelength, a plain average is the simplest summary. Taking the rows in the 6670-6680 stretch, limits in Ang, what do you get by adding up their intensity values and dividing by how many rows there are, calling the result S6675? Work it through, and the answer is 3.52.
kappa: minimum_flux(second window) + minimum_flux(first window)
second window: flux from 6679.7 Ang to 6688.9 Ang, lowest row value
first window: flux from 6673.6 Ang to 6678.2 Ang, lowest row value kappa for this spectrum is 6.93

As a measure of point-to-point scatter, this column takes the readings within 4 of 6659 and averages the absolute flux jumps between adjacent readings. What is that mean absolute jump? 0.0025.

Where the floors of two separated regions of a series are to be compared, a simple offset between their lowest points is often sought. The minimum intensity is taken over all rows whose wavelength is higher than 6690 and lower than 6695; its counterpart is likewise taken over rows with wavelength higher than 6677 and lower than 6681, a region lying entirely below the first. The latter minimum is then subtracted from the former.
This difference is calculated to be -0.11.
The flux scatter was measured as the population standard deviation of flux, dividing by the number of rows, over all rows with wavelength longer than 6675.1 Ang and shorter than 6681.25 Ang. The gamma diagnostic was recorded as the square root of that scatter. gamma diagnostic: 0.129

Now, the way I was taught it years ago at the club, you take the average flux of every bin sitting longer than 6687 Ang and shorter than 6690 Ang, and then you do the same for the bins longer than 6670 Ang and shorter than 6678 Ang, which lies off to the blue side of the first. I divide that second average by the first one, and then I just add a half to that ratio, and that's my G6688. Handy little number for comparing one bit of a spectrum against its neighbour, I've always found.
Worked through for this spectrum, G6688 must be 1.54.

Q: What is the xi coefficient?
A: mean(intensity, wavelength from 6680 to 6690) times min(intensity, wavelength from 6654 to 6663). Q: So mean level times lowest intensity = 11.76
